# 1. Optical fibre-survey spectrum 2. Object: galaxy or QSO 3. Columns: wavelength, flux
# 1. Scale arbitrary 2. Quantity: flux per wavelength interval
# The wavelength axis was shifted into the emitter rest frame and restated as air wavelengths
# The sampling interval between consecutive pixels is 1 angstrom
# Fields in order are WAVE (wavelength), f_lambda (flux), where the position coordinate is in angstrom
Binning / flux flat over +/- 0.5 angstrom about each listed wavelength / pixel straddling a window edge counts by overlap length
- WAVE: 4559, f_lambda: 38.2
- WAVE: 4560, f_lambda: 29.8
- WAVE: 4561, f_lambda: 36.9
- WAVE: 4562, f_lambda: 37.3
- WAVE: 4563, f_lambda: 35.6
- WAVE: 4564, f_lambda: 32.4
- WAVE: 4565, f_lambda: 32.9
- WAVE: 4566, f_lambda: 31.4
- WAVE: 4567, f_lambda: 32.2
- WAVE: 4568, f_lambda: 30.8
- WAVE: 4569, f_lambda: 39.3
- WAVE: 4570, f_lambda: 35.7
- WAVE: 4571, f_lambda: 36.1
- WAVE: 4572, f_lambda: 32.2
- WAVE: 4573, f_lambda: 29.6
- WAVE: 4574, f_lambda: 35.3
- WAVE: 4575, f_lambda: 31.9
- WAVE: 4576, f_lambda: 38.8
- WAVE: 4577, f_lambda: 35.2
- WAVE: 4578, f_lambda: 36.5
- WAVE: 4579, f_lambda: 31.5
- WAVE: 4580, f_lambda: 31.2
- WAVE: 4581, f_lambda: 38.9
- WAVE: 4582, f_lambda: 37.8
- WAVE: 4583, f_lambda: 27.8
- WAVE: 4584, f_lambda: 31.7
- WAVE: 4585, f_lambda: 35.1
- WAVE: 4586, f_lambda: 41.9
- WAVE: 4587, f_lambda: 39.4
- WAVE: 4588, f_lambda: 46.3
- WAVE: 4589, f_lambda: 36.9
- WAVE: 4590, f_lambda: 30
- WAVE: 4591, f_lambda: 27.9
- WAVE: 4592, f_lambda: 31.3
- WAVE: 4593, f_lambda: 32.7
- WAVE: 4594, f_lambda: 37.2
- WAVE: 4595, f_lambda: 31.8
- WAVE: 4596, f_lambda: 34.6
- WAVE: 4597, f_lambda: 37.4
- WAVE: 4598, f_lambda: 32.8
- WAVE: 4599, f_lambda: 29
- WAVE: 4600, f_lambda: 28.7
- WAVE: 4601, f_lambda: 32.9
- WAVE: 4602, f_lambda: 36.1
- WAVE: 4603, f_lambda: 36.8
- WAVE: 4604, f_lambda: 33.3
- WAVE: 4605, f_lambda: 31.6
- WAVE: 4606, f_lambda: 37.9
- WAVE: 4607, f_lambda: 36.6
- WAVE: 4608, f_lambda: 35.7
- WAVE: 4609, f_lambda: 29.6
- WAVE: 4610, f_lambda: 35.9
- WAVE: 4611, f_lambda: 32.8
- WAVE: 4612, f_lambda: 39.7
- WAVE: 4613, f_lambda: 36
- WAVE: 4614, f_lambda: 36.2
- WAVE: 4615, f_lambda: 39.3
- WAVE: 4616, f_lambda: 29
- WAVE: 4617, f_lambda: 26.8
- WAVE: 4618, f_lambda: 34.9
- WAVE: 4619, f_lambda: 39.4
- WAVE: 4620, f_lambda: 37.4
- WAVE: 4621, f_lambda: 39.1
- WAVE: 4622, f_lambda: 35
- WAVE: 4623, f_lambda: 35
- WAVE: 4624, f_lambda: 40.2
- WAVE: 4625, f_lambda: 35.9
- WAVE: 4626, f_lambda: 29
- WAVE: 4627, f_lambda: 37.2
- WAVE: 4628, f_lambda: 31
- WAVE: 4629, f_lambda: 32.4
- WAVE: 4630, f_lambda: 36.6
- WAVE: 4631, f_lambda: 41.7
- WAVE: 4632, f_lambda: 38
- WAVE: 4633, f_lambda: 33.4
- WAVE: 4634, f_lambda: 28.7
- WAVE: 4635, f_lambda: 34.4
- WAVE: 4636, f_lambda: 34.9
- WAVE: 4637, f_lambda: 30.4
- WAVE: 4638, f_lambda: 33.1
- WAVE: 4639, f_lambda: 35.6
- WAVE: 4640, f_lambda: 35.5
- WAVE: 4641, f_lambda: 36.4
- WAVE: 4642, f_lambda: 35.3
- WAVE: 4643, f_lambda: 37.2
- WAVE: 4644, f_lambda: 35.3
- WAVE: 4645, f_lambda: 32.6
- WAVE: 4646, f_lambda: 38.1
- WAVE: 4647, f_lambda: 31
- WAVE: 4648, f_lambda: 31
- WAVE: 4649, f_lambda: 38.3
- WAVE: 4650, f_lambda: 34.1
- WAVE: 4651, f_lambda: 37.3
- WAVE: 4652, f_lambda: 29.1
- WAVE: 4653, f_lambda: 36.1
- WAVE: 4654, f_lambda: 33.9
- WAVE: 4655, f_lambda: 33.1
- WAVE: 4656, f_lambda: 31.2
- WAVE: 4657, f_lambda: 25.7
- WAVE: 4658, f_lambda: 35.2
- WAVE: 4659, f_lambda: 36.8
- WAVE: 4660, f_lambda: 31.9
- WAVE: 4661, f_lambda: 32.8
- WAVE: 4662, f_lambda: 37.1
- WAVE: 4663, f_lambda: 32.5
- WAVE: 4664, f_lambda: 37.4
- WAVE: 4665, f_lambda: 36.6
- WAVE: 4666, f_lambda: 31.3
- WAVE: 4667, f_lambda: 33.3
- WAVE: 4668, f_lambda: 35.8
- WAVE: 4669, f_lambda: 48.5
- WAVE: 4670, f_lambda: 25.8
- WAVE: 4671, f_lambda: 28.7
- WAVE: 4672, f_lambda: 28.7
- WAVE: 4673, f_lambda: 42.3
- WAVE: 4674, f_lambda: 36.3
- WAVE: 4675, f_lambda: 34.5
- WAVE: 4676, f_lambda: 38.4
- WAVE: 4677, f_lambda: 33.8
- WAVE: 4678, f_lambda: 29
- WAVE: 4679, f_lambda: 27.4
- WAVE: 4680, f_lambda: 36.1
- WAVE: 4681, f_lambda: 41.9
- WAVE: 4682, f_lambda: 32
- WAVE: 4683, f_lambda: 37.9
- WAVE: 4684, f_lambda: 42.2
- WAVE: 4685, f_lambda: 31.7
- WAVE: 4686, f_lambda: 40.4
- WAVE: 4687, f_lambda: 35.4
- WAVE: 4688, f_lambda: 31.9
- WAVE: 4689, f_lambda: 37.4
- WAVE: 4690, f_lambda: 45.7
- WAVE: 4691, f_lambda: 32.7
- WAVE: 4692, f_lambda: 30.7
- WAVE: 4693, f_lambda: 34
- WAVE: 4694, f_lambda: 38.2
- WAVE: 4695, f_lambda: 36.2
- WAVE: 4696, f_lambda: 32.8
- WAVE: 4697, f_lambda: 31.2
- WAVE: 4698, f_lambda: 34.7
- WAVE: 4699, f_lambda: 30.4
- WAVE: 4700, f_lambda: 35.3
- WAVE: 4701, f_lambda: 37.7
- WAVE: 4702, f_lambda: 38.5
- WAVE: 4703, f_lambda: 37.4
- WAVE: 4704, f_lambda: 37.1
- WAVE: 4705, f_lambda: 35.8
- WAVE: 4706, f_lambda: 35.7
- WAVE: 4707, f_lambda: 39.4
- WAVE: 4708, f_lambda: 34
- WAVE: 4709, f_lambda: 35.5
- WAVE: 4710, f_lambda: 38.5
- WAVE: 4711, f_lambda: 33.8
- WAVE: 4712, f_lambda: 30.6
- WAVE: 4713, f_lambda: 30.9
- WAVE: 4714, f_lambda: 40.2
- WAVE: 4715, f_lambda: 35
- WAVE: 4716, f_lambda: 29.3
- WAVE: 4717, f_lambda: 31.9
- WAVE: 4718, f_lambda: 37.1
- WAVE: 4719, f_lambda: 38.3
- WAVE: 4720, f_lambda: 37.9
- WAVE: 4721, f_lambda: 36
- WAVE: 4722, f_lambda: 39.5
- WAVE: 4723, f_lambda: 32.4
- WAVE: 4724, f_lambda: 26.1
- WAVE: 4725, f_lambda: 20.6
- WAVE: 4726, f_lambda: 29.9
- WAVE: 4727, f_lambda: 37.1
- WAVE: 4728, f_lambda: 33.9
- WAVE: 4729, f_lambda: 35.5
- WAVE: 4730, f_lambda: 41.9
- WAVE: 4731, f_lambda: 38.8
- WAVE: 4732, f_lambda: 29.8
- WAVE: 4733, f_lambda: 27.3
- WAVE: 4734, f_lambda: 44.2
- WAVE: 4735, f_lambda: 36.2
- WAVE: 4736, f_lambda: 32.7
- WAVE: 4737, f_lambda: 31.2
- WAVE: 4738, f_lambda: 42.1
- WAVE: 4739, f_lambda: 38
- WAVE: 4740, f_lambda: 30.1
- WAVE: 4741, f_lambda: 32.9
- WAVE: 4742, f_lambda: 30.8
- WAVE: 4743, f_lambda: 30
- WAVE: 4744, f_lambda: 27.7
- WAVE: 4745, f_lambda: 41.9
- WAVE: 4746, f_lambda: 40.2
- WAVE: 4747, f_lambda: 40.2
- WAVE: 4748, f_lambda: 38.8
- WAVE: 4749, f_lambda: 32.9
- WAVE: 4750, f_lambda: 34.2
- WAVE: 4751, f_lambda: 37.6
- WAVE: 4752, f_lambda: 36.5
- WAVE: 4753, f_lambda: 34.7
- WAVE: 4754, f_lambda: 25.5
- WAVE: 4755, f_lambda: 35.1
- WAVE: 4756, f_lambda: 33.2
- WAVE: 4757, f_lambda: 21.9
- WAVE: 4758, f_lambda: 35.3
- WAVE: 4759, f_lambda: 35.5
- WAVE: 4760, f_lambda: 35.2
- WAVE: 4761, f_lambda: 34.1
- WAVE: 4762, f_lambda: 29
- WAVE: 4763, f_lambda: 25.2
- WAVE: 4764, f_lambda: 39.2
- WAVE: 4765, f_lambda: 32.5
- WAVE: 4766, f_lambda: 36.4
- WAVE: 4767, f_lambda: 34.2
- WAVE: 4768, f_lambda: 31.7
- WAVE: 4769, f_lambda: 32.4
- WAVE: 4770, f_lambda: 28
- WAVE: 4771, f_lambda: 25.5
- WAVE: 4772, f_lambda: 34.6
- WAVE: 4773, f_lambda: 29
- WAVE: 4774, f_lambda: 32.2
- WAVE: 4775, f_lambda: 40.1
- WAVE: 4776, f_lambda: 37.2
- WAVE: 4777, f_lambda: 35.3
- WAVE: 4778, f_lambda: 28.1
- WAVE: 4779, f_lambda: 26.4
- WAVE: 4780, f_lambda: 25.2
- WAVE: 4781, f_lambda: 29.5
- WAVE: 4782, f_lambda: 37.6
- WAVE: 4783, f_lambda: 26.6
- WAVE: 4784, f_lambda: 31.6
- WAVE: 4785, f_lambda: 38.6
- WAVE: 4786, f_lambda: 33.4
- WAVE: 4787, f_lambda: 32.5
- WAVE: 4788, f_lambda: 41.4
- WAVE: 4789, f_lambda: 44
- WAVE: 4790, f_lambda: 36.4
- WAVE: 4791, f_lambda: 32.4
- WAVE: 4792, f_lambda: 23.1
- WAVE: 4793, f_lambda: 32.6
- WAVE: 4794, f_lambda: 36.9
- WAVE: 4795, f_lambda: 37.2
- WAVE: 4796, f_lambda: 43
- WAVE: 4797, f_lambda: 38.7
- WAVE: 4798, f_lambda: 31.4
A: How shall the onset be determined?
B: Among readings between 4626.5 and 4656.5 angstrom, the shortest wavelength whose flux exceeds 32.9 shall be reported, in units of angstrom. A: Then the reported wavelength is 4627 angstrom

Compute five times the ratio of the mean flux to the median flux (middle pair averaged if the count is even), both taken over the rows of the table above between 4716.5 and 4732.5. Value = 4.78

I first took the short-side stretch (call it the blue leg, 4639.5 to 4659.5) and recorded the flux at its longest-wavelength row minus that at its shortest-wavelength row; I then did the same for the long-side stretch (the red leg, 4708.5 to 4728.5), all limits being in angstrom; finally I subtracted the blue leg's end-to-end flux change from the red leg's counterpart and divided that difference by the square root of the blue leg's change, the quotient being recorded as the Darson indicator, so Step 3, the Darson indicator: -2.5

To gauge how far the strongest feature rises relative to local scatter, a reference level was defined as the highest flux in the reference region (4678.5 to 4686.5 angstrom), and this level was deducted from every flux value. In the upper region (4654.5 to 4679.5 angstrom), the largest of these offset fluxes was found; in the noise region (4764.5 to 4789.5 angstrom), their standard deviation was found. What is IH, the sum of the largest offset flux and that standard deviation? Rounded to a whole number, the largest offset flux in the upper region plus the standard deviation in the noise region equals 11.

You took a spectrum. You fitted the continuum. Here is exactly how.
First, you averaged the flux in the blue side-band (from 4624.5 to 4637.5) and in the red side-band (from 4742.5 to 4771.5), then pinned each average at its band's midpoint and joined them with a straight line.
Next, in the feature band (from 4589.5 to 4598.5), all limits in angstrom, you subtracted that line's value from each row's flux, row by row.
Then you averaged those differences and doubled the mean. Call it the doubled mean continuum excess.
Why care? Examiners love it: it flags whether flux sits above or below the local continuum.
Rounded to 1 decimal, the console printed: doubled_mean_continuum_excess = -3.0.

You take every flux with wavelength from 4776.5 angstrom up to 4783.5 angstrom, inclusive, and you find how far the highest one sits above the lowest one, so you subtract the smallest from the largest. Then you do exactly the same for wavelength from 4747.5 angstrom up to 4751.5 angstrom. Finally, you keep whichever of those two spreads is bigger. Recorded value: 12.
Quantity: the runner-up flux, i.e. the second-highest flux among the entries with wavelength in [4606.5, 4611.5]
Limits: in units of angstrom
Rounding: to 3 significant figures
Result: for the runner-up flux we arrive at 35.9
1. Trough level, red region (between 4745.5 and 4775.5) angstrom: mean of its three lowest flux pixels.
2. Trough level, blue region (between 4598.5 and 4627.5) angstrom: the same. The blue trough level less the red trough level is 4.0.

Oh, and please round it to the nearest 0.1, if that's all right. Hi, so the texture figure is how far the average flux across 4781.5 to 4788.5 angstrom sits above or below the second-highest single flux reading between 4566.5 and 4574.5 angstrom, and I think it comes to -1.6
